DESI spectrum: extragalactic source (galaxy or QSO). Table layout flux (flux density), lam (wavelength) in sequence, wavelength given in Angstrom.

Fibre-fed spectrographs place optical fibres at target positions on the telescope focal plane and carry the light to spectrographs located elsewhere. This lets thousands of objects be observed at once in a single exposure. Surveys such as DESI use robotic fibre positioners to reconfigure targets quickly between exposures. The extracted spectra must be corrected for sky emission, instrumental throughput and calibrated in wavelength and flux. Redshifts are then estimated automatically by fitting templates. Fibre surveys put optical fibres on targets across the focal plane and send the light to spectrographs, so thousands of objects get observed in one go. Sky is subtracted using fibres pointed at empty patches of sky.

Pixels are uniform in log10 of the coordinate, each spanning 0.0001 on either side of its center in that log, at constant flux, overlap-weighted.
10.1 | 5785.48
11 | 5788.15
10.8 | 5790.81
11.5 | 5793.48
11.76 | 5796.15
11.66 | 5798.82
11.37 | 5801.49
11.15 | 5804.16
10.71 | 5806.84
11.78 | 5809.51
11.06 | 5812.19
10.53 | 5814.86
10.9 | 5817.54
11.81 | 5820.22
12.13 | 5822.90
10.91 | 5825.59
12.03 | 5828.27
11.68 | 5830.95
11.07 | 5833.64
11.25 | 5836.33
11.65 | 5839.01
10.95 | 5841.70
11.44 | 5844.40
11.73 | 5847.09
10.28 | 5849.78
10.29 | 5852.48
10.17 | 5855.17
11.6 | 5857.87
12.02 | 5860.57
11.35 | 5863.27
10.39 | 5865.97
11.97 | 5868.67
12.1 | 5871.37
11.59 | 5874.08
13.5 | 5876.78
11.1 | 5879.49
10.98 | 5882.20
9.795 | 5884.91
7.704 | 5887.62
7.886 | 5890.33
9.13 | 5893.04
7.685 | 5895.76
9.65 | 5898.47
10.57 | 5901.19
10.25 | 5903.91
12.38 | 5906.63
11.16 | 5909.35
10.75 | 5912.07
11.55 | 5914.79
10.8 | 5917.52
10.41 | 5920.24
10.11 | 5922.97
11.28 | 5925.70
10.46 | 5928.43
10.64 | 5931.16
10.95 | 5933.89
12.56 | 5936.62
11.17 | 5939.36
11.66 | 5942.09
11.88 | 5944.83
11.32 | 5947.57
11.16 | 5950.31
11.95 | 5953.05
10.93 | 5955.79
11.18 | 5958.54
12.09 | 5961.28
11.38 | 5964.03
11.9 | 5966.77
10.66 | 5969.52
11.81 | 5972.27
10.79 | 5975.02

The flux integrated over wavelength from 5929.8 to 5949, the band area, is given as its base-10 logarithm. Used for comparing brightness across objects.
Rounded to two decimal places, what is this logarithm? 2.34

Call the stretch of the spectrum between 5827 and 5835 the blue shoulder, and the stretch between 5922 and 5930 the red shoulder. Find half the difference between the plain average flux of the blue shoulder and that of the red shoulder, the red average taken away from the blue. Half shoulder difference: 0.5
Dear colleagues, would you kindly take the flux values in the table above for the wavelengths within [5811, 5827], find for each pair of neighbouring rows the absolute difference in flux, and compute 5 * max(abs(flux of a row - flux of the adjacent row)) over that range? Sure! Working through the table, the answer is 6.1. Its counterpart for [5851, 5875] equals 7.9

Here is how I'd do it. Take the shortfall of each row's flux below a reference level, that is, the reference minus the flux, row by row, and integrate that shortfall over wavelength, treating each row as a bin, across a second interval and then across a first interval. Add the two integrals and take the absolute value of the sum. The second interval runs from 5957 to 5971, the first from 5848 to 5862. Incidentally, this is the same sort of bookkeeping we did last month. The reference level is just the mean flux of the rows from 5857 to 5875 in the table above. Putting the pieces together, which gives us 11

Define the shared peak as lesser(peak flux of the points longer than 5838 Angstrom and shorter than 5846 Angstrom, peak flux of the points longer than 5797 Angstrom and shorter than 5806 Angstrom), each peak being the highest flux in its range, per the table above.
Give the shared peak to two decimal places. 11.65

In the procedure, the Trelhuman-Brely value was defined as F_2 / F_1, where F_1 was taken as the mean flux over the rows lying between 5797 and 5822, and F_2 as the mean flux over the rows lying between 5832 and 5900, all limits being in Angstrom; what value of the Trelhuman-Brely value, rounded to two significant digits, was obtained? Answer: 0.95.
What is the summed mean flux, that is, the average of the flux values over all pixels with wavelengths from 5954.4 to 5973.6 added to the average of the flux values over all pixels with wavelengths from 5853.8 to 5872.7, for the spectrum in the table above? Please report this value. 22.8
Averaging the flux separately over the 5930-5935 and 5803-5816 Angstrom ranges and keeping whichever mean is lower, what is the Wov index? 10.8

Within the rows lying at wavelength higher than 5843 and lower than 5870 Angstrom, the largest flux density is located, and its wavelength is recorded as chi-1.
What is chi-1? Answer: 5860.57 Angstrom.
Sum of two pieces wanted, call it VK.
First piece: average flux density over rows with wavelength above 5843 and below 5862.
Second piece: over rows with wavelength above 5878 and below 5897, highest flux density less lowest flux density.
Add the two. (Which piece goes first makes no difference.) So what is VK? 14.5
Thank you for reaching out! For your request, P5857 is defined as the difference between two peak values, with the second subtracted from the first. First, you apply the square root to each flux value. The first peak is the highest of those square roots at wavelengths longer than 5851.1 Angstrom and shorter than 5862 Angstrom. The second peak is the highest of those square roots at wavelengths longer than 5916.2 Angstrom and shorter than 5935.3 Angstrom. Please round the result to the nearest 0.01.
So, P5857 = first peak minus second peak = 0.11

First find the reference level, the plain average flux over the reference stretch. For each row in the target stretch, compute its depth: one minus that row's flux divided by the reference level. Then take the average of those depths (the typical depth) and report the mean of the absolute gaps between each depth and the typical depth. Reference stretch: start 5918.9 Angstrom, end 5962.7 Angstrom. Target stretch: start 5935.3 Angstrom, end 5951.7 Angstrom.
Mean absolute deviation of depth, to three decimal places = 0.036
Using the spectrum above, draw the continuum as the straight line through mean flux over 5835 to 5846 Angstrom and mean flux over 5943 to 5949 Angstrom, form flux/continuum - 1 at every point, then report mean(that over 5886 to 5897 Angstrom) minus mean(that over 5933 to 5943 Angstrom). -0.29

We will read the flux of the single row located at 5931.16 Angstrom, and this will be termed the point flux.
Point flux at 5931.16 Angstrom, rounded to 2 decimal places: 10.64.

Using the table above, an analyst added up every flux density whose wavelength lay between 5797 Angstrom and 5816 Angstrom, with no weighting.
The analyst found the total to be 78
